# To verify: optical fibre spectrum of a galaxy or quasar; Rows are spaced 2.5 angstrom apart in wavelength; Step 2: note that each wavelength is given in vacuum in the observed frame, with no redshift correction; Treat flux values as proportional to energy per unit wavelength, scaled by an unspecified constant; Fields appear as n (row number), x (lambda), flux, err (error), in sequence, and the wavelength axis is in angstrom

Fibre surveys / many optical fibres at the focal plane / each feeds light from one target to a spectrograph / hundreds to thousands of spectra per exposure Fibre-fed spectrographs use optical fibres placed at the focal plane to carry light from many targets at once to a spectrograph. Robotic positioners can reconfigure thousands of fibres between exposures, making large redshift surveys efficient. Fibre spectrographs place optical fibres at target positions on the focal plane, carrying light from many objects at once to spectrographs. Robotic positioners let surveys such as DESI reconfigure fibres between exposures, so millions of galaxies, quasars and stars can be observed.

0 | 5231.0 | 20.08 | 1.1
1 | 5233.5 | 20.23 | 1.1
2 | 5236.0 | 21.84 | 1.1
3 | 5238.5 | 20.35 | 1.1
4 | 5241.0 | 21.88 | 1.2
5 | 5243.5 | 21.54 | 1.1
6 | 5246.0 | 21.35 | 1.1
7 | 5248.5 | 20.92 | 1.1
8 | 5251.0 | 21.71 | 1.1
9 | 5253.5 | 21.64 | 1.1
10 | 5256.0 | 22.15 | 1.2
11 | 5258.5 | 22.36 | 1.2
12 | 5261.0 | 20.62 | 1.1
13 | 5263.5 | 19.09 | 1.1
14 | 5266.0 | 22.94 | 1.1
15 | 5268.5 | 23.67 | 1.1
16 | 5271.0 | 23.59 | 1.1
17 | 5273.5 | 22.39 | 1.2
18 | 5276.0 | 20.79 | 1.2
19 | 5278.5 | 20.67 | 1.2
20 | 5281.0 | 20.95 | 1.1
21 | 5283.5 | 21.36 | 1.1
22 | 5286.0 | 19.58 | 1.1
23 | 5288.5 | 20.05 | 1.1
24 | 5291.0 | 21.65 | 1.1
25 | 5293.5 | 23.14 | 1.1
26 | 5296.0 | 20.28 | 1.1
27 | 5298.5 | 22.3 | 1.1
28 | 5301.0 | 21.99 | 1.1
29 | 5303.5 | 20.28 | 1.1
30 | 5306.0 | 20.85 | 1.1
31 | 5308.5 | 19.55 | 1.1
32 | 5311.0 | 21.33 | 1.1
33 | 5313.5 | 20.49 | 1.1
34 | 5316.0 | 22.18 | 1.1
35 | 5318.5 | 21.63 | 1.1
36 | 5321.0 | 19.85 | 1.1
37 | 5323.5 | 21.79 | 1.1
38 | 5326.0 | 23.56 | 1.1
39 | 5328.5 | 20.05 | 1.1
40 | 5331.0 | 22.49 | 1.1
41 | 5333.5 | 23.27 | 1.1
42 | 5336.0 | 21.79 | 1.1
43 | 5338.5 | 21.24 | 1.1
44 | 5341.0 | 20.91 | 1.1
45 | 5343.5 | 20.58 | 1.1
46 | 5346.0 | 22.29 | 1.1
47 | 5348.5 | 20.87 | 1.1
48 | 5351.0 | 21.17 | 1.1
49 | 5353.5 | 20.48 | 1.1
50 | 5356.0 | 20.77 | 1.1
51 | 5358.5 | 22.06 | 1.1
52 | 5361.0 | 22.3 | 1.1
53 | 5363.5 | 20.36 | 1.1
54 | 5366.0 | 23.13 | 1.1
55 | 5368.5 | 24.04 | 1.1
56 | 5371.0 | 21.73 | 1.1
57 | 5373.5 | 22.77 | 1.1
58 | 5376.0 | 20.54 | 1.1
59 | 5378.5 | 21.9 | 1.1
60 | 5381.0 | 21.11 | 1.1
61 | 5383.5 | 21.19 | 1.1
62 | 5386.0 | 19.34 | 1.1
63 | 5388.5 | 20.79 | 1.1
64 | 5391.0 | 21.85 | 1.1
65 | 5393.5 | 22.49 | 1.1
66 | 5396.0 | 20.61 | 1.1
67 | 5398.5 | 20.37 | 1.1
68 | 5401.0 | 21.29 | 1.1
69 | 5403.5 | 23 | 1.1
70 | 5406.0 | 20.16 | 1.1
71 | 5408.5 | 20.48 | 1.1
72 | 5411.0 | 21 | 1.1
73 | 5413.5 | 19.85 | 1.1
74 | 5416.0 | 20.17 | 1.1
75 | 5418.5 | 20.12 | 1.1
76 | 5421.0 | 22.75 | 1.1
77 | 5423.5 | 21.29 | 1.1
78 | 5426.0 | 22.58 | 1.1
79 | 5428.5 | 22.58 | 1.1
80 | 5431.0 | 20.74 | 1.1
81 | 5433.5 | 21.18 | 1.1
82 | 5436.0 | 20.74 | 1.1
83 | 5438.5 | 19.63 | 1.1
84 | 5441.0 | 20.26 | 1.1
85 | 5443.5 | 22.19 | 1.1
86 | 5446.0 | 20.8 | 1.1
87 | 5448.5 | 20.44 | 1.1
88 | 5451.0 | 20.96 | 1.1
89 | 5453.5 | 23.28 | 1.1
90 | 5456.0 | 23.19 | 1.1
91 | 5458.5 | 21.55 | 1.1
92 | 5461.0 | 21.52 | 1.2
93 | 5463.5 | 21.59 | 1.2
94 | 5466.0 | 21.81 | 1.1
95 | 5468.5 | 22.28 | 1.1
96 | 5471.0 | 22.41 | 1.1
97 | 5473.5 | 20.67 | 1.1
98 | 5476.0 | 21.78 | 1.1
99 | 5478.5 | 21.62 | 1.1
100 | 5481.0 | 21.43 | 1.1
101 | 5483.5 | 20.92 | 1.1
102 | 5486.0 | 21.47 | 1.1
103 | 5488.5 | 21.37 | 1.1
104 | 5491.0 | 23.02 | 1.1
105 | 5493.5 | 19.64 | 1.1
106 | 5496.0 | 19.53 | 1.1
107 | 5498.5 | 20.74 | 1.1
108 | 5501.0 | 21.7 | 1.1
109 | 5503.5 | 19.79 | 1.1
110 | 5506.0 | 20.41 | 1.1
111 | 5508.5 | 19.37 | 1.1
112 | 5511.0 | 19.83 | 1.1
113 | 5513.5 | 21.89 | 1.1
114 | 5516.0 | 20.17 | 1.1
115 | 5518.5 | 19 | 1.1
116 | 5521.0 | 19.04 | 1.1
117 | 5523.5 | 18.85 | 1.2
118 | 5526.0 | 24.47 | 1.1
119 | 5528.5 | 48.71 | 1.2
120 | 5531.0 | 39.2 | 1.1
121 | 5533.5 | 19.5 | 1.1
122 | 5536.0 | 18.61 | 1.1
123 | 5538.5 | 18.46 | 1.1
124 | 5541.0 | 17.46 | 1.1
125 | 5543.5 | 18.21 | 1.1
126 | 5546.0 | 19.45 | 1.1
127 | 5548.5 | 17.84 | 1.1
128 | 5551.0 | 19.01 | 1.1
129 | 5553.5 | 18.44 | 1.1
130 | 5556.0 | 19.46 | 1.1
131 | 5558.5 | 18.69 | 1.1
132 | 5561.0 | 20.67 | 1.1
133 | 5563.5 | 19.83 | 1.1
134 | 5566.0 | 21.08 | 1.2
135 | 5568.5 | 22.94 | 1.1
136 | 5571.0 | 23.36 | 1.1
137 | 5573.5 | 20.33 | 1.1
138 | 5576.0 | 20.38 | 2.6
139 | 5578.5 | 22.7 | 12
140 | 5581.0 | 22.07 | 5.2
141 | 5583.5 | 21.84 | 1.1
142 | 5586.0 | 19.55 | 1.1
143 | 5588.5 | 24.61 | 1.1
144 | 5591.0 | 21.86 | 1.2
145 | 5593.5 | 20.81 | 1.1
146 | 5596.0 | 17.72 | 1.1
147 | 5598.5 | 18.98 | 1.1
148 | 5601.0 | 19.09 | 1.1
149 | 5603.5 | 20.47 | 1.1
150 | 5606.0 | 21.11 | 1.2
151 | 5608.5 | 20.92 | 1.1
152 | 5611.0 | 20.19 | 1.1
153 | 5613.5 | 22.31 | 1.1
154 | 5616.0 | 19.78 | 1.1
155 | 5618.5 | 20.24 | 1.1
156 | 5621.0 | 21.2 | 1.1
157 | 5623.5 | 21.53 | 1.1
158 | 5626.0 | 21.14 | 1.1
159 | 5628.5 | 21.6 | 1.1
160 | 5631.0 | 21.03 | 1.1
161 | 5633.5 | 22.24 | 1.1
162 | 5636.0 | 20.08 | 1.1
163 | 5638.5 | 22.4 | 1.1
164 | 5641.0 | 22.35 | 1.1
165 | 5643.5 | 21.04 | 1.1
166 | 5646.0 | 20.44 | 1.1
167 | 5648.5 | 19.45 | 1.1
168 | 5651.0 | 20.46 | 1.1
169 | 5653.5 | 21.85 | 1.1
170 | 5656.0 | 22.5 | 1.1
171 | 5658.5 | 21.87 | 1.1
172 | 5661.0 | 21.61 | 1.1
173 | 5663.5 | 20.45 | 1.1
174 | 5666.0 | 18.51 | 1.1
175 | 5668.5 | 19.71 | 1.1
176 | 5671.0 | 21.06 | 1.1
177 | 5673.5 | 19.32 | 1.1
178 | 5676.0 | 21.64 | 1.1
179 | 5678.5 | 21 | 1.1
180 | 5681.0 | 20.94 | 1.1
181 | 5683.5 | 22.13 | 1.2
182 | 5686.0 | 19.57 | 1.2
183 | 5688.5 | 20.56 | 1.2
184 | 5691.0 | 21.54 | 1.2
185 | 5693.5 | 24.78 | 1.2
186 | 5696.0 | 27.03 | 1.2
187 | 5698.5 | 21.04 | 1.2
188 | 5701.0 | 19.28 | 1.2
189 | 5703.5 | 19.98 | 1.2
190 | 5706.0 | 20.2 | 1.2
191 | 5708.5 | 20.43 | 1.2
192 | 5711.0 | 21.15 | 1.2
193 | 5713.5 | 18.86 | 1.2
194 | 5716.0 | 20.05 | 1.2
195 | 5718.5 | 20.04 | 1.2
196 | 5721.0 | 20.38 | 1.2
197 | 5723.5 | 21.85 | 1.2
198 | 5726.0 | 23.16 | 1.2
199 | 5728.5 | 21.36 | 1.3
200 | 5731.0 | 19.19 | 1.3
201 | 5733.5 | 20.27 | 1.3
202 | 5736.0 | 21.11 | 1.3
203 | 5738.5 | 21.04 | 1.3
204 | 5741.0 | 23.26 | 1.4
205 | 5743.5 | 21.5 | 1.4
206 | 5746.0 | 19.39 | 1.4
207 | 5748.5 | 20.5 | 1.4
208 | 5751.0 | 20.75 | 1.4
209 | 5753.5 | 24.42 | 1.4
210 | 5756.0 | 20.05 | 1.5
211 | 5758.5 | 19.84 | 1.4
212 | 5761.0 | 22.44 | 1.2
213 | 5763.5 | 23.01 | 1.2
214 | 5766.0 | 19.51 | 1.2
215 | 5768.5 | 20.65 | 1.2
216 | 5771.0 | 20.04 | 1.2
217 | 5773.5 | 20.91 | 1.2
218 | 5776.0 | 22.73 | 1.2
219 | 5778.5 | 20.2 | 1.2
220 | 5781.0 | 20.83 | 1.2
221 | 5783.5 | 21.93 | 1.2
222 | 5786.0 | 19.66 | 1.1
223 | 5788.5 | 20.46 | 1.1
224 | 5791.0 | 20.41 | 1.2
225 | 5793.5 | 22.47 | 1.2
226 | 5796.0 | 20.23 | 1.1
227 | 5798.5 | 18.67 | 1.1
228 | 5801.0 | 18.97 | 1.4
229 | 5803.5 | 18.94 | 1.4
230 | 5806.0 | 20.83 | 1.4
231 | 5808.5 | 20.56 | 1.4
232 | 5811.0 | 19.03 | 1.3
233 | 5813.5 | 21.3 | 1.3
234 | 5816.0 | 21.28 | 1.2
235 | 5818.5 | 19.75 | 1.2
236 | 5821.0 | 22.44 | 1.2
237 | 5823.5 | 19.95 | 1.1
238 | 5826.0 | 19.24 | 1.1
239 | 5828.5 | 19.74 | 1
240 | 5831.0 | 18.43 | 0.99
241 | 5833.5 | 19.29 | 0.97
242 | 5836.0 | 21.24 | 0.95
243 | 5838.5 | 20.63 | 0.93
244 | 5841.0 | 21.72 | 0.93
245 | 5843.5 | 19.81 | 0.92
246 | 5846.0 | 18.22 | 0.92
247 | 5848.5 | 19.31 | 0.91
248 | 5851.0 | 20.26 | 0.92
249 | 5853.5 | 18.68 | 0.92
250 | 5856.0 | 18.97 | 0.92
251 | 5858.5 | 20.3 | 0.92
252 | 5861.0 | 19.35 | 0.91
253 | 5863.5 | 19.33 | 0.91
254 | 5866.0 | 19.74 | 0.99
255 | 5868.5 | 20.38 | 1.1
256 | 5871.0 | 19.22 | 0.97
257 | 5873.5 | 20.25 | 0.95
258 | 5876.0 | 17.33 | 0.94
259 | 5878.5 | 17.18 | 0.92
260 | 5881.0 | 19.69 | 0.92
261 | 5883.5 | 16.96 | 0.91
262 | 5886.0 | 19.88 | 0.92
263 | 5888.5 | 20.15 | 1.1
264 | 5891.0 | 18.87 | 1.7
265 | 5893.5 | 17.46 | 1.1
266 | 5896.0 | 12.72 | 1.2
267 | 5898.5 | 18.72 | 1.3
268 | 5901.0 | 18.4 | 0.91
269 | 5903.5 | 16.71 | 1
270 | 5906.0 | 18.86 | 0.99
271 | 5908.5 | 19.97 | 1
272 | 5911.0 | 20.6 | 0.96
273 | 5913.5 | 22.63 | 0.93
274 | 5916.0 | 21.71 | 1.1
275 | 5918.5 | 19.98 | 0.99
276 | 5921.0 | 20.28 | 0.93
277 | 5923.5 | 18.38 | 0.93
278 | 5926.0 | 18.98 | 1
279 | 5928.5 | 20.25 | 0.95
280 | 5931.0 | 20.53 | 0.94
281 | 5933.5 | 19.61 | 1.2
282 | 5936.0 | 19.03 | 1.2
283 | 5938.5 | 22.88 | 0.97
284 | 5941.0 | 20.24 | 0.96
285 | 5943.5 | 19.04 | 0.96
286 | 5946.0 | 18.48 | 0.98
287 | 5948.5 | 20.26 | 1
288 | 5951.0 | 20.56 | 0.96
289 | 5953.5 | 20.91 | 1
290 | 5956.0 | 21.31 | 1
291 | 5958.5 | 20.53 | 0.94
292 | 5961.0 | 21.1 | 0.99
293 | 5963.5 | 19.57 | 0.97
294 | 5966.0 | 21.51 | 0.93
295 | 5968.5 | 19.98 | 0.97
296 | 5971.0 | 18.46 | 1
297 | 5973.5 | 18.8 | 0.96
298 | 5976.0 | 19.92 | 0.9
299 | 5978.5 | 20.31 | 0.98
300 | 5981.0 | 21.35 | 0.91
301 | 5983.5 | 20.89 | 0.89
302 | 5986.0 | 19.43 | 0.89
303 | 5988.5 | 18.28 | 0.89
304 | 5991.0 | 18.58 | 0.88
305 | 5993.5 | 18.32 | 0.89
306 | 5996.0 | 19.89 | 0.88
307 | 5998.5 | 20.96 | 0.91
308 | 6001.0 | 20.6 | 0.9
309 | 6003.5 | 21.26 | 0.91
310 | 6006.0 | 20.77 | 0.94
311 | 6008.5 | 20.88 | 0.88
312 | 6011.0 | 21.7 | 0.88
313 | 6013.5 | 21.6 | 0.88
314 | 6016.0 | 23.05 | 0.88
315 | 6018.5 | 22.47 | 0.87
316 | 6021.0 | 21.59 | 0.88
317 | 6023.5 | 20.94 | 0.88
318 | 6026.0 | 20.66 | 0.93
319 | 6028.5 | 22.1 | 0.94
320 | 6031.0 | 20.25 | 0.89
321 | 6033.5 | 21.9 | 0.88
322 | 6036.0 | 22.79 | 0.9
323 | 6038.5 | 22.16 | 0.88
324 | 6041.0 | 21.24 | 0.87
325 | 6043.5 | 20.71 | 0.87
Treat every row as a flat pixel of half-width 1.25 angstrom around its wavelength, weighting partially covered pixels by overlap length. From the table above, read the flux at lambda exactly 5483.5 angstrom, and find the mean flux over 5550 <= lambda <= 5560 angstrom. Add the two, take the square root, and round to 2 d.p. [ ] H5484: 6.31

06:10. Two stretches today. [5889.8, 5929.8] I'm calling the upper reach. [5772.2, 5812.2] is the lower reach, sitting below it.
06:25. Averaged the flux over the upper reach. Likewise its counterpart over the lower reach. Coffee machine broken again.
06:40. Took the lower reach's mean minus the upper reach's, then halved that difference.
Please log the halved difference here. 0.7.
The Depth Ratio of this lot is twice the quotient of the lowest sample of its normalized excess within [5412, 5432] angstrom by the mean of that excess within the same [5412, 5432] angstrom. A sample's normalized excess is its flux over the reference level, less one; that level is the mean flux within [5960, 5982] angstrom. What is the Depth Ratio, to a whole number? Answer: 0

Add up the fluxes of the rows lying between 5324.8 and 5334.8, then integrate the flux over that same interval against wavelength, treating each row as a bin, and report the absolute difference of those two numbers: 134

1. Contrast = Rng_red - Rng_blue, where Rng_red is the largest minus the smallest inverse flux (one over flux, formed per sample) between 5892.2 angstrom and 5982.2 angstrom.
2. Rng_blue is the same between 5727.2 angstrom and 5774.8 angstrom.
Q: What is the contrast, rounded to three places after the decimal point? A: 0.024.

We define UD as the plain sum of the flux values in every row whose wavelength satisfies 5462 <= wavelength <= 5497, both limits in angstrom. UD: 300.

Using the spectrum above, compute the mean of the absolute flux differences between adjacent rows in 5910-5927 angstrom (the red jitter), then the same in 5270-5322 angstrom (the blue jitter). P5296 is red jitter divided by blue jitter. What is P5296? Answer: 1.0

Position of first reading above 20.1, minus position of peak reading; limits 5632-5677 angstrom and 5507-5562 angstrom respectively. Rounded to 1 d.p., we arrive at 105.0 angstrom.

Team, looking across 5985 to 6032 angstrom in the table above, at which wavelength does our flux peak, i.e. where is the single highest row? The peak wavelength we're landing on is 6016.0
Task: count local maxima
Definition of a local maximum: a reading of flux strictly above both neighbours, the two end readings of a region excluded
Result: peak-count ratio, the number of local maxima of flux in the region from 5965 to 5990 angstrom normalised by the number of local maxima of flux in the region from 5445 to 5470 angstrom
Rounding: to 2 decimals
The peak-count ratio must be 1.00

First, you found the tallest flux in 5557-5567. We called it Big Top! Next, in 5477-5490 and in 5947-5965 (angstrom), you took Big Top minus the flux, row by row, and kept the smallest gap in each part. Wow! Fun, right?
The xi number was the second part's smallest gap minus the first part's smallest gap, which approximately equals 0.3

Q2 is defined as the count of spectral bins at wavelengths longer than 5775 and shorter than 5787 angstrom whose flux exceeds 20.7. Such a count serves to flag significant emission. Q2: 3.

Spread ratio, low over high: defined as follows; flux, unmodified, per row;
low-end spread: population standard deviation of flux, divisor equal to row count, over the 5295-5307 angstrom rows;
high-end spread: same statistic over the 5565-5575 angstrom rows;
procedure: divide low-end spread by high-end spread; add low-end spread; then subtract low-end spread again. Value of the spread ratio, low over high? 0.7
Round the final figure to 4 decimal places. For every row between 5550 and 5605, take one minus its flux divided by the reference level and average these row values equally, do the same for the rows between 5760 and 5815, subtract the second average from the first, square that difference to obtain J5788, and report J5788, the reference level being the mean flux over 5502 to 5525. 0.0000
